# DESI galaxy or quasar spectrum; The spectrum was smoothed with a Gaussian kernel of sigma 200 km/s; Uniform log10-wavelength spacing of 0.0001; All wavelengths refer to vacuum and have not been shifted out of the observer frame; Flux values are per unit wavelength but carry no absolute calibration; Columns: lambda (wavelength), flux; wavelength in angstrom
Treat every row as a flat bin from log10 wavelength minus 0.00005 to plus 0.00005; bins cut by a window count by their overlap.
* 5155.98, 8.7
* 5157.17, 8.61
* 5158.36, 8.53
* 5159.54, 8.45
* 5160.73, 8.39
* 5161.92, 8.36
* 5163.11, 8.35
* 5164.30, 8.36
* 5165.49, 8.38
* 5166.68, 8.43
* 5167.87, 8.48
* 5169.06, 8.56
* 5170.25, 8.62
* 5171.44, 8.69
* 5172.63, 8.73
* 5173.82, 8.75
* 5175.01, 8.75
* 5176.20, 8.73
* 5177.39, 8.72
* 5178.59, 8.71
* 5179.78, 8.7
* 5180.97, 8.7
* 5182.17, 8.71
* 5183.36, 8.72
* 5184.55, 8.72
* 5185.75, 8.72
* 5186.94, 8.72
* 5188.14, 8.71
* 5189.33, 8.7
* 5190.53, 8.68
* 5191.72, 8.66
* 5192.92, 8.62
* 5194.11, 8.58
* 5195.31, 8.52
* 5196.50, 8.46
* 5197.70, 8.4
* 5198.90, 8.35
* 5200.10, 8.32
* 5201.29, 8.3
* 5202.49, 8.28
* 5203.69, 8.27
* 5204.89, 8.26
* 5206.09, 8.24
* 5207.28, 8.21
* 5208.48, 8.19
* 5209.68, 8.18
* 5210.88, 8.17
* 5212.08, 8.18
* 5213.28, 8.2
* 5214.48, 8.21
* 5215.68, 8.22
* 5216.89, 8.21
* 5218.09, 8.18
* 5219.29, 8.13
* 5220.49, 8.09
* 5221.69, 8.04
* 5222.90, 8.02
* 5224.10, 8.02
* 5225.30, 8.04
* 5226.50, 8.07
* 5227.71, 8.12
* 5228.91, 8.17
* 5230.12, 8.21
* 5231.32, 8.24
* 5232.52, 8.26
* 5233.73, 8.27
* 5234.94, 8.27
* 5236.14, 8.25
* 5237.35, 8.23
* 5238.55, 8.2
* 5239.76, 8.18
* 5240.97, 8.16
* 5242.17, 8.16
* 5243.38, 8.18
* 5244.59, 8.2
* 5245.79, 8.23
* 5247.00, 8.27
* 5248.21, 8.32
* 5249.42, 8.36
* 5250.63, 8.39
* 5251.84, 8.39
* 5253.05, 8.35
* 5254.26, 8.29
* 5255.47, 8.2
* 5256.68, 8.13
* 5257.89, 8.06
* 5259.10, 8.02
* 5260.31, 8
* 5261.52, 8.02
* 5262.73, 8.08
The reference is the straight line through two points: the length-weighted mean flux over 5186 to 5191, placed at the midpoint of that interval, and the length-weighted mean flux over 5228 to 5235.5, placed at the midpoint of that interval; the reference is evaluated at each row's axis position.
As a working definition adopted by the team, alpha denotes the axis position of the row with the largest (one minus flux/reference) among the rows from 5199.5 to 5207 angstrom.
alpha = 5206.09 angstrom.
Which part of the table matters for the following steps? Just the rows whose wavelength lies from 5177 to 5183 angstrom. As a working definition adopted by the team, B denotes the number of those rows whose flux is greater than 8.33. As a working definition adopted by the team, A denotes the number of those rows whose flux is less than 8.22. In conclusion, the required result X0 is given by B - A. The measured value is 5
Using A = 0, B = 5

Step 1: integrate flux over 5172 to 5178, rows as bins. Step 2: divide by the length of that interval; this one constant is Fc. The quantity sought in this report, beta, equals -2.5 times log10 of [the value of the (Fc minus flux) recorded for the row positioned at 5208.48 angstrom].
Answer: 0.66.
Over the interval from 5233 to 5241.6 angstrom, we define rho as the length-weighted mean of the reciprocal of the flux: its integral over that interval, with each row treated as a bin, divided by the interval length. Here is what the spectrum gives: 0.122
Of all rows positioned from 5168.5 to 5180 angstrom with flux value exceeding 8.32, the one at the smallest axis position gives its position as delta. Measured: 5169.06 angstrom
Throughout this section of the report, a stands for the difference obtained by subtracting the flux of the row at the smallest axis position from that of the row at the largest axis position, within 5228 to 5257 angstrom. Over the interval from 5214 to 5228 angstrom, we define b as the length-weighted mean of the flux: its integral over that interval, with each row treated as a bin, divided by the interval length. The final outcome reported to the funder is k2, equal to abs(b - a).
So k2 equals 8.15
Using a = -0.04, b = 8.11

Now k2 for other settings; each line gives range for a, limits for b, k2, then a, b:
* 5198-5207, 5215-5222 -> 8.26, -0.11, 8.15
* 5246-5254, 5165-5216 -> 8.42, 0.08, 8.50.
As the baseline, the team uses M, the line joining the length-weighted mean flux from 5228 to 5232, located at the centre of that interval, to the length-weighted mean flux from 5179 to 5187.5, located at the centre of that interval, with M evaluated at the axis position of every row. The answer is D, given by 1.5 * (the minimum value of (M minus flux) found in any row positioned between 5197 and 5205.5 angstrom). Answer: 0.24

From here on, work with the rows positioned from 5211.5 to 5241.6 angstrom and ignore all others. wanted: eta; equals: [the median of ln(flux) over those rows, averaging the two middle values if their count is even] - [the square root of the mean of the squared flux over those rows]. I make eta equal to -6.07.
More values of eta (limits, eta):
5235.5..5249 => -6.11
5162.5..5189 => -6.47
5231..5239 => -6.14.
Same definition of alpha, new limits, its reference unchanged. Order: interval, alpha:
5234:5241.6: 5240.97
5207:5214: 5208.48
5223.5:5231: 5224.10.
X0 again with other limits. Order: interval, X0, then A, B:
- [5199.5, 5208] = -1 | 1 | 0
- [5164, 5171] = 6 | 0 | 6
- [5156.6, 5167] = 9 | 0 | 9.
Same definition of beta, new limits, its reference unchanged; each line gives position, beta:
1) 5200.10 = 0.95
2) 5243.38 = 0.64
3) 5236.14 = 0.79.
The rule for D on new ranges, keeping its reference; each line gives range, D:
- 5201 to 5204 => 0.33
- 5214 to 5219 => 0.22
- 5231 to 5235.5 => -0.16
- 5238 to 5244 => -0.16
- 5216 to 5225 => 0.22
